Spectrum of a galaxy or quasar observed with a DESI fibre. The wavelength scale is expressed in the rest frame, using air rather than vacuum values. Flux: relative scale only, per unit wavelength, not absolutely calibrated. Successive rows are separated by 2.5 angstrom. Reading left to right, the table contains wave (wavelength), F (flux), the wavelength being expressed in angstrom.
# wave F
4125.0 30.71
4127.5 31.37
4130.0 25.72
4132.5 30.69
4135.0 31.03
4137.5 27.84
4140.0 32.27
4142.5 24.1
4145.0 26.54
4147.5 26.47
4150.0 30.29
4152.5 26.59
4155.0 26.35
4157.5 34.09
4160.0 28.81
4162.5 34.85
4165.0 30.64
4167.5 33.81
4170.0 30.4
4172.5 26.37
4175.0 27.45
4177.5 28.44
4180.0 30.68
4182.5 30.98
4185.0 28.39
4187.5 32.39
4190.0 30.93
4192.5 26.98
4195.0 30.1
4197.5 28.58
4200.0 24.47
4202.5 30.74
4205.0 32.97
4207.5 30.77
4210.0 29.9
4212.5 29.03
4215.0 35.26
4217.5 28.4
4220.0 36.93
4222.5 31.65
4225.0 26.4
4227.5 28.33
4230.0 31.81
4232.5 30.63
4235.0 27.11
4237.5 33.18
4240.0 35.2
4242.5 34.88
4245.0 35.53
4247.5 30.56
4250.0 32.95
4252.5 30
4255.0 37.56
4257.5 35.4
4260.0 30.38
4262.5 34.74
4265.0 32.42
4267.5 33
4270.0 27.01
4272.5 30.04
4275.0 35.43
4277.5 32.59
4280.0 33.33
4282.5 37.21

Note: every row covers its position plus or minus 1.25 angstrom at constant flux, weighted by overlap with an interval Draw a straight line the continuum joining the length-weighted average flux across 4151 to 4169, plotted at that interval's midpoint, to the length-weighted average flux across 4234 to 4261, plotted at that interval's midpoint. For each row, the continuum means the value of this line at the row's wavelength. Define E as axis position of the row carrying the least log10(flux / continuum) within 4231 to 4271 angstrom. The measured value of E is 4270.0 angstrom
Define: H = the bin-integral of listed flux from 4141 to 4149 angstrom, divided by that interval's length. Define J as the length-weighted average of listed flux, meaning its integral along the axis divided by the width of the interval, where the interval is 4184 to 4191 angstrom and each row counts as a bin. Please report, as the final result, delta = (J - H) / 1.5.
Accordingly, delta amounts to 3.1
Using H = 26.1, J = 30.6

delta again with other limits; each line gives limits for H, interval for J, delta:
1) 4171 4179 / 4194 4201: 0.1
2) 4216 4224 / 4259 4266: 0.2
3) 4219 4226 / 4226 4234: -1.1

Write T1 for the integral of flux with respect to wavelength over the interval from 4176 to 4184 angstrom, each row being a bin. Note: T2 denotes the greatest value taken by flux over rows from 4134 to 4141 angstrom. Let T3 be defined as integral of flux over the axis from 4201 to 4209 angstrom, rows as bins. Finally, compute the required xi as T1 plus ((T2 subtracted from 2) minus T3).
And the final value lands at -41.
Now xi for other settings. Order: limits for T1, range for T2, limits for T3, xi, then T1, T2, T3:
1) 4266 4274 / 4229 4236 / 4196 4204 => -13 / 242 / 31.81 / 225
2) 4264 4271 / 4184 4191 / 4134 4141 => -26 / 216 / 32.39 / 212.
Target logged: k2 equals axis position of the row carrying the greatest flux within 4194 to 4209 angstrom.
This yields 4205.0 angstrom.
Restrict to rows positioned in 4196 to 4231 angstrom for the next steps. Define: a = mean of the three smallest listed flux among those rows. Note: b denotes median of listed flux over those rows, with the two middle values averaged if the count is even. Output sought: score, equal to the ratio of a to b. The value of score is 0.871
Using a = 26.4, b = 30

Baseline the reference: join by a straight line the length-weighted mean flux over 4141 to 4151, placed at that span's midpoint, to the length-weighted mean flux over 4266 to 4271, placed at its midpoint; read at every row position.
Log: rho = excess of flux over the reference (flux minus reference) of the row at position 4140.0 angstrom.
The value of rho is 6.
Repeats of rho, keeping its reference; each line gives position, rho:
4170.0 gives 3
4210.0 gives 1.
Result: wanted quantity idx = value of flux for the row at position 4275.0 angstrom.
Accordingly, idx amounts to 35.43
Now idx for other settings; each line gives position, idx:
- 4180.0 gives 30.68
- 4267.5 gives 33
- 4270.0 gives 27.01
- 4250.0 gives 32.95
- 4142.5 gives 24.1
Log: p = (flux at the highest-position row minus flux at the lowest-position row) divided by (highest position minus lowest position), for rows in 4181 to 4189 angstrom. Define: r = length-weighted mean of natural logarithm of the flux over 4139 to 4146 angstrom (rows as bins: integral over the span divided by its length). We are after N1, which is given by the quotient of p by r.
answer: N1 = 0.1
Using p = 0.3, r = 3.31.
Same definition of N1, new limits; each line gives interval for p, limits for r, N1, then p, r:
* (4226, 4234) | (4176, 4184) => 0.1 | 0.5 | 3.40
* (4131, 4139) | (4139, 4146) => -0.2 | -0.6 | 3.31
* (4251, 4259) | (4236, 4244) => 0.3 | 1.1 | 3.53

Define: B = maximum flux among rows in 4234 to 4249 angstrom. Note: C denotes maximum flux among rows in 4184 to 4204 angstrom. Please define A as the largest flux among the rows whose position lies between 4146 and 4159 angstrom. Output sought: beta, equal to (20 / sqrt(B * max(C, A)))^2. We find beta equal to 0.330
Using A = 34.09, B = 35.53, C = 32.39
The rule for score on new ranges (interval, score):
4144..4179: 0.922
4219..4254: 0.860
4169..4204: 0.884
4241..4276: 0.880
